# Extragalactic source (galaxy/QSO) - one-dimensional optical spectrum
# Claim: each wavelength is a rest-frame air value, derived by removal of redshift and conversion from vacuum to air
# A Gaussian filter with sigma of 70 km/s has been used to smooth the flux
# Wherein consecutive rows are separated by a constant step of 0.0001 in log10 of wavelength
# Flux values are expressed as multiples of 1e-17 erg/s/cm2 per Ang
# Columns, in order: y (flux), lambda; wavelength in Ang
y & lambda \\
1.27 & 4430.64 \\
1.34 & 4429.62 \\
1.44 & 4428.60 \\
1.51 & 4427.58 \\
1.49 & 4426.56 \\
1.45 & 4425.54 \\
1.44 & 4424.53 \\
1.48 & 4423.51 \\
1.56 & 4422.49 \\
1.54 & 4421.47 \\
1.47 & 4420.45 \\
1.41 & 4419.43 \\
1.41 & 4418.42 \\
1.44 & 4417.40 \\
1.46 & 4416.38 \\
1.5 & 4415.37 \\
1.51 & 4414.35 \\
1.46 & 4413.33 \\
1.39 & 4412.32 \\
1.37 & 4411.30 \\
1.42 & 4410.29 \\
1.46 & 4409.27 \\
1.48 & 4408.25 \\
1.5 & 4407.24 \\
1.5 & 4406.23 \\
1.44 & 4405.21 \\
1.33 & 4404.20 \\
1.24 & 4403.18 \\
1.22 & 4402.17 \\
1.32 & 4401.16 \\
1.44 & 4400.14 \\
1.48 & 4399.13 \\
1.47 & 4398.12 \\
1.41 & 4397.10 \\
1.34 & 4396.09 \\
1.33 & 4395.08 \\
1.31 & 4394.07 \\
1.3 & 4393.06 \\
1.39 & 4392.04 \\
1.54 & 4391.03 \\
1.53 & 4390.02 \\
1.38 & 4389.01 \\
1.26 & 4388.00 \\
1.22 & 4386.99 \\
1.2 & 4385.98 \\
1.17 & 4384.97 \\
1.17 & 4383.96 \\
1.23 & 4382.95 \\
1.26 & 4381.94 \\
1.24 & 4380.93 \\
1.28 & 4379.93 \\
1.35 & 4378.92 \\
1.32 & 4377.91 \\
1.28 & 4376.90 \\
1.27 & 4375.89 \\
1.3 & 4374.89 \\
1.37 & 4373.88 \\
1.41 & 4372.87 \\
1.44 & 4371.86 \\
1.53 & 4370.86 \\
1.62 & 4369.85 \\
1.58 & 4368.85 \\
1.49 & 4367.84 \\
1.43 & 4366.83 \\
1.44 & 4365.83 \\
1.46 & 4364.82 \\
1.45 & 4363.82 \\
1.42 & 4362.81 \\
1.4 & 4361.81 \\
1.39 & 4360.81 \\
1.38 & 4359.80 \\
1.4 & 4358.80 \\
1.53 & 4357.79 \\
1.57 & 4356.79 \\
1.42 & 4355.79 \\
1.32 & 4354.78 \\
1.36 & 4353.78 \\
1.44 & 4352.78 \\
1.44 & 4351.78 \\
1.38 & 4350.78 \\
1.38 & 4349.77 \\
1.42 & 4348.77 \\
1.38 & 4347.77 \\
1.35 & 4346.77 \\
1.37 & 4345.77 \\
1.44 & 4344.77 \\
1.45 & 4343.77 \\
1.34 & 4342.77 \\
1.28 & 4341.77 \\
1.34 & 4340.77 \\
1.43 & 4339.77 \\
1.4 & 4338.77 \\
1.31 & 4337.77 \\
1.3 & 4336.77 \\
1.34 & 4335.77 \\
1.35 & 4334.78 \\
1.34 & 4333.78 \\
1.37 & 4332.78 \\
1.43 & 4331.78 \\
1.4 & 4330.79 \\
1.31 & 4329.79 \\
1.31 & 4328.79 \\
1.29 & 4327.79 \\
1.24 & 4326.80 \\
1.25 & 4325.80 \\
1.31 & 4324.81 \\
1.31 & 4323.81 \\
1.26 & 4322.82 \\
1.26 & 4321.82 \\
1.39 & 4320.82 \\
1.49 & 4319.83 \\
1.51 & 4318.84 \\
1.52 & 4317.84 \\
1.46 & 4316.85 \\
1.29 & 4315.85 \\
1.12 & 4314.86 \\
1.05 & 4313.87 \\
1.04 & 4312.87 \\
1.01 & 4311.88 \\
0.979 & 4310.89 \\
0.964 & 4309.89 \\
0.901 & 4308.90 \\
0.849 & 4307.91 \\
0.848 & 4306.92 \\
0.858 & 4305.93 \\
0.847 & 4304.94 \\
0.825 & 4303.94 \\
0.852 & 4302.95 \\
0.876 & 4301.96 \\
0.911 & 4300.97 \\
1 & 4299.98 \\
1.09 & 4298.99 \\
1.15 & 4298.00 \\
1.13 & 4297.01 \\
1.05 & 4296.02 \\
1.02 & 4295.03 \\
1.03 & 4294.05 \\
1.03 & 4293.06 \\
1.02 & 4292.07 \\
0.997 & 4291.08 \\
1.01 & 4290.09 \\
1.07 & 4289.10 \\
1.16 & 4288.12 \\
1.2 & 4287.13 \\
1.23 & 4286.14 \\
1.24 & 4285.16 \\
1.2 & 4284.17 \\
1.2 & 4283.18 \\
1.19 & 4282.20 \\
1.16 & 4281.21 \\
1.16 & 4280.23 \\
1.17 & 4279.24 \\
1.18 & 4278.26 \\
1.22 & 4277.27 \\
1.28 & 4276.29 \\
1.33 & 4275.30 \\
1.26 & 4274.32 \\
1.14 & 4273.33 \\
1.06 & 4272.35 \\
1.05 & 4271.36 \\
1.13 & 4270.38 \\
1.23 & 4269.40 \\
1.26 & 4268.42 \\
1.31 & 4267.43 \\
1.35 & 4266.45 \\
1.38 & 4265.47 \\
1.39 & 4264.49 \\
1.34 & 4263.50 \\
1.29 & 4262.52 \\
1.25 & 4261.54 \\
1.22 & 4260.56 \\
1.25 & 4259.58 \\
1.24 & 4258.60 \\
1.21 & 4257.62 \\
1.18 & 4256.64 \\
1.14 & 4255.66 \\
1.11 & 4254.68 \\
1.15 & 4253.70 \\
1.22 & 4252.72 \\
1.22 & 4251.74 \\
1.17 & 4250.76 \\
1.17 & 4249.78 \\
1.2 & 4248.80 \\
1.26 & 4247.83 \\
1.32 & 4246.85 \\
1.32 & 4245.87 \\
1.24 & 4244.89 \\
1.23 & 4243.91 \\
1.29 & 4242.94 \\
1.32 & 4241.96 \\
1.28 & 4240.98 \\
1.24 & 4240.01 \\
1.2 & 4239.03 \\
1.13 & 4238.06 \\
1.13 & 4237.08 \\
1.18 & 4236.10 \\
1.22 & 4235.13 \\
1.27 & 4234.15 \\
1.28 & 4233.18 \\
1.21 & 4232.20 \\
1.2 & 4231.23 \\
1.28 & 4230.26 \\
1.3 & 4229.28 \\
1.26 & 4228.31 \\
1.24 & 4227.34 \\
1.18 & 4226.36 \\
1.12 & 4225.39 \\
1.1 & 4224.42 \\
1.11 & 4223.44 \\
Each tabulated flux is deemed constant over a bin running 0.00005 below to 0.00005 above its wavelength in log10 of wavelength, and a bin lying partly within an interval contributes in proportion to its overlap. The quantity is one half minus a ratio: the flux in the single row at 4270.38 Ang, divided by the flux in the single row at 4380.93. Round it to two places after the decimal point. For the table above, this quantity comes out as -0.41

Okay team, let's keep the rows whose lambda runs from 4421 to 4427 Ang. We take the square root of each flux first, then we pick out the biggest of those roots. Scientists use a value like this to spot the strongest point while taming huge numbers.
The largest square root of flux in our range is 1.25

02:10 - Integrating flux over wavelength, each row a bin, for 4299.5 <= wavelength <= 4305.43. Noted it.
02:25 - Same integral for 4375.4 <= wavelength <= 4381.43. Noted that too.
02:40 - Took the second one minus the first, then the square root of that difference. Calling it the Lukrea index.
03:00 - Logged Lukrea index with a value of 1.59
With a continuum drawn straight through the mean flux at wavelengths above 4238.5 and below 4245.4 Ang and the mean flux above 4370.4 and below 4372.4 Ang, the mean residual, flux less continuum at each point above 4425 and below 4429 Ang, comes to -0.11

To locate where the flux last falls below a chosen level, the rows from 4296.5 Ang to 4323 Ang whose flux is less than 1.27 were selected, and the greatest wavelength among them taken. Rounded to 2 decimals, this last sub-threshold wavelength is 4322.82 Ang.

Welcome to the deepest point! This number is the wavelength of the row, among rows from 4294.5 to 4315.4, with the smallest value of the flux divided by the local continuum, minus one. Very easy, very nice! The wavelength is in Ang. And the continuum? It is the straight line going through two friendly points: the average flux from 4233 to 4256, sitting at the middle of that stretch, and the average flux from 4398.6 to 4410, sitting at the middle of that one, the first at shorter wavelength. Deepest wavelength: 4303.94 Ang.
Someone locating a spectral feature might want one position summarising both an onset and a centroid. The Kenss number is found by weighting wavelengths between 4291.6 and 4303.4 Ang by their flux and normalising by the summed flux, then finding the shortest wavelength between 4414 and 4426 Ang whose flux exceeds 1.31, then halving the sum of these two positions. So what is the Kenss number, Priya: 4355.8 Ang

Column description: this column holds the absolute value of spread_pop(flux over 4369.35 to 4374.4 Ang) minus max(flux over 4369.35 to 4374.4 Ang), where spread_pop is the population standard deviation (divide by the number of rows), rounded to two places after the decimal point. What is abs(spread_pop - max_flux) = 1.53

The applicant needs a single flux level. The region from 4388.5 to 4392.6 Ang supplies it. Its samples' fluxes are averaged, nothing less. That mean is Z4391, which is 1.46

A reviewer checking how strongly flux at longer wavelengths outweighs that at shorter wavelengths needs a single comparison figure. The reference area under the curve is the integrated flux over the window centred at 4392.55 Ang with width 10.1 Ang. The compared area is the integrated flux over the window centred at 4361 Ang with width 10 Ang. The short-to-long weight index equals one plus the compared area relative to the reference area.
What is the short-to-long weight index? 2.04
